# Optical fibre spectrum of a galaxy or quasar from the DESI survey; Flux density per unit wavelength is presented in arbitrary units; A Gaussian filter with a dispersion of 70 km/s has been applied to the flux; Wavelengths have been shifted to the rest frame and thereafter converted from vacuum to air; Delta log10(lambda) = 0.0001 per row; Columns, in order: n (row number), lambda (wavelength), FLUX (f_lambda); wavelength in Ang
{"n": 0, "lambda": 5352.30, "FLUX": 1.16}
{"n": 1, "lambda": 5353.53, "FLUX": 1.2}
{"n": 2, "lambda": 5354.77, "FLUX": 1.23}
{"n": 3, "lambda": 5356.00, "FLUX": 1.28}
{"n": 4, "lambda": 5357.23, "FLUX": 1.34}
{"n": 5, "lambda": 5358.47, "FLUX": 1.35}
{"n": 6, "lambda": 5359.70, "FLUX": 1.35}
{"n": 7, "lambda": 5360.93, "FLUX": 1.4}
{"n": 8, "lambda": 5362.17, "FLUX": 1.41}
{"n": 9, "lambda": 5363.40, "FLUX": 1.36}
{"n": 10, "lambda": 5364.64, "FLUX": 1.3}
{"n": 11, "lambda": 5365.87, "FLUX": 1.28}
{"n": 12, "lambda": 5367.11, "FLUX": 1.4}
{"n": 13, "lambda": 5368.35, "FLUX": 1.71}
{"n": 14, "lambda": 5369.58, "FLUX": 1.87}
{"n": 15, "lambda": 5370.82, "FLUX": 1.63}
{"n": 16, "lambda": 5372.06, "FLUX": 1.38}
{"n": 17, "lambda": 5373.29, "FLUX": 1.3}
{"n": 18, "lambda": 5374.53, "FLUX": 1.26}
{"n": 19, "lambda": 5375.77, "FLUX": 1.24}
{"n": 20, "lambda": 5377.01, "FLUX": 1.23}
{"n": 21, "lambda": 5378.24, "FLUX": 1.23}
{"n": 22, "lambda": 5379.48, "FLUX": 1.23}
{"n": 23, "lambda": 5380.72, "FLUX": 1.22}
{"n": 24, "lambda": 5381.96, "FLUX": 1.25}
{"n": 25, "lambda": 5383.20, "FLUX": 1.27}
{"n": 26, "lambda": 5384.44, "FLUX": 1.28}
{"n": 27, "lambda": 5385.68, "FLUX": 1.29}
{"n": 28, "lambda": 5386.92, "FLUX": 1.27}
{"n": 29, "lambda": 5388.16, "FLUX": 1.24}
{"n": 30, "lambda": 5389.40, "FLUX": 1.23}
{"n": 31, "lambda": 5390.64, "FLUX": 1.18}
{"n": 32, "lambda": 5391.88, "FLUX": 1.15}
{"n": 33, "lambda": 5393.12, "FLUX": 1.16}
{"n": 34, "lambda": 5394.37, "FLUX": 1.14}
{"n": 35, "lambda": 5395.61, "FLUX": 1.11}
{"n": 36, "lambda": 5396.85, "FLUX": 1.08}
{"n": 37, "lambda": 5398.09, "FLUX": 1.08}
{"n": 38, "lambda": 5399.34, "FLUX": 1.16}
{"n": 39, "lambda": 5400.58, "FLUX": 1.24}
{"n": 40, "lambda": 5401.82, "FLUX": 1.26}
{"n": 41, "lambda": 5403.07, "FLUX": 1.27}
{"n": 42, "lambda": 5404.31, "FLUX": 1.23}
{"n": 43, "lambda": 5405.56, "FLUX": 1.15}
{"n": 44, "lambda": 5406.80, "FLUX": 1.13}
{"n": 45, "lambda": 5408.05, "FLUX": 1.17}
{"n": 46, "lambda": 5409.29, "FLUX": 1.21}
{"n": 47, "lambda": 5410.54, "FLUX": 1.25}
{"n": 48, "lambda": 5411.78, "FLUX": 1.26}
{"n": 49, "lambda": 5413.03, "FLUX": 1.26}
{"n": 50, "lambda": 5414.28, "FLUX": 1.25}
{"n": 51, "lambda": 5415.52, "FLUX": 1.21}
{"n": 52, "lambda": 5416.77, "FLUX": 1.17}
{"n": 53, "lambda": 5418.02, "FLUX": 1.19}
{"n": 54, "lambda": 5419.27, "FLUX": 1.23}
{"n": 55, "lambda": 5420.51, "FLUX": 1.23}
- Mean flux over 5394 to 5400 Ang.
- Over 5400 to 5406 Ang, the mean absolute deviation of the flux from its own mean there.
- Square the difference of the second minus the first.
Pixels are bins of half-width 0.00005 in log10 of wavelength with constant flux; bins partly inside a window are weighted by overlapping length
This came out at 1.17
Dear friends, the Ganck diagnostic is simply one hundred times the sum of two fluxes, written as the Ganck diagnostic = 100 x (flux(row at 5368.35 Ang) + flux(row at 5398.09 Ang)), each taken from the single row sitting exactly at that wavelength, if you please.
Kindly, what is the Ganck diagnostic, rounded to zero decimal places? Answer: 279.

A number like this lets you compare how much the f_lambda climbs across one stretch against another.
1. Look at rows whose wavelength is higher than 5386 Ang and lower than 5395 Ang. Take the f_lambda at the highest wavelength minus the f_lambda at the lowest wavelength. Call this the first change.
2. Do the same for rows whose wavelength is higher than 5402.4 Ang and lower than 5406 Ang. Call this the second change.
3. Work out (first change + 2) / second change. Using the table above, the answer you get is -16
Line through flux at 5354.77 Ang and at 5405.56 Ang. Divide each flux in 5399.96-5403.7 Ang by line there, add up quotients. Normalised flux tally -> 3.3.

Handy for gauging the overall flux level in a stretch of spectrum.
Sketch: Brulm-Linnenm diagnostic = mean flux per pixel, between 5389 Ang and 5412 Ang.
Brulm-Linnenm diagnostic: 1.18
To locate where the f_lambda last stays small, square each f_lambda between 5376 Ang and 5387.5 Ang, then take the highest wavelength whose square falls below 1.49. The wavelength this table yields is 5380.72 Ang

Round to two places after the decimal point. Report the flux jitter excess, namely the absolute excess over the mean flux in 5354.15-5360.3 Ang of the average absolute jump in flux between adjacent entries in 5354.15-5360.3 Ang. 1.28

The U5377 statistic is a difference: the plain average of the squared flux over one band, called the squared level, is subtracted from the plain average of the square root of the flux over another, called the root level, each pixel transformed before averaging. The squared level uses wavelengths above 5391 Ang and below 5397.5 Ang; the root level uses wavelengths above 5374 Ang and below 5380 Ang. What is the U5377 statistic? -0.16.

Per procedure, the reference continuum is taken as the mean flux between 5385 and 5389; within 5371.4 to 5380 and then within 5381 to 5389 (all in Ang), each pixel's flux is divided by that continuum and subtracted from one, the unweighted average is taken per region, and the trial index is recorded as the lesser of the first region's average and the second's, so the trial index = 0.00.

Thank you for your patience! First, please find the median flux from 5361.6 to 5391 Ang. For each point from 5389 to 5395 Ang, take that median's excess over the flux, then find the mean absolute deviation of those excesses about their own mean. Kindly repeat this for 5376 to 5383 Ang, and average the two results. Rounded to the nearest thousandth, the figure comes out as 0.017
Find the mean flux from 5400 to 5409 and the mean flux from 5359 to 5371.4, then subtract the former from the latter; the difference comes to 0.26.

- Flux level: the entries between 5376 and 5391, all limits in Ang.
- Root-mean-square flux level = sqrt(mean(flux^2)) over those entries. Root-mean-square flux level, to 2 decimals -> 1.24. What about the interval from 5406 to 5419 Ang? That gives 1.21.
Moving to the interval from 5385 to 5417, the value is 1.20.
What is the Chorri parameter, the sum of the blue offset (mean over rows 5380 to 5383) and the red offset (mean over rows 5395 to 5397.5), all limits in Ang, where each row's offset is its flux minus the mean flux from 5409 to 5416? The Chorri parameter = -0.15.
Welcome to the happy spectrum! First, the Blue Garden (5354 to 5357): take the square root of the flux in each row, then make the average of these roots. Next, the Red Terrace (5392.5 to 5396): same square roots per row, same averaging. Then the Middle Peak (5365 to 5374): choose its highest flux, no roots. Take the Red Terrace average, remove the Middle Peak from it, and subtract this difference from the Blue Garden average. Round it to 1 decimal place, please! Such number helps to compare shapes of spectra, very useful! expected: 1.9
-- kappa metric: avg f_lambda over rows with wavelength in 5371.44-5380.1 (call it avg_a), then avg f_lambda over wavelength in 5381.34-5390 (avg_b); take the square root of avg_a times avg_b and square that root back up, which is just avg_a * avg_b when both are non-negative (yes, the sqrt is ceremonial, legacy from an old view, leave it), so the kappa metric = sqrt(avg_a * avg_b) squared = 1.60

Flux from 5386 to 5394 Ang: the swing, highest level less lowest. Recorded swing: 0.12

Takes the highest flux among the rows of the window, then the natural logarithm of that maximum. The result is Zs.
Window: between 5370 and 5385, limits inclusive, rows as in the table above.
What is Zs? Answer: 0.49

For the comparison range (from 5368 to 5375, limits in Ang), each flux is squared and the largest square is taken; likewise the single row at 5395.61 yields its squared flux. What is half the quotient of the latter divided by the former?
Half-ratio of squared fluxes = 0.176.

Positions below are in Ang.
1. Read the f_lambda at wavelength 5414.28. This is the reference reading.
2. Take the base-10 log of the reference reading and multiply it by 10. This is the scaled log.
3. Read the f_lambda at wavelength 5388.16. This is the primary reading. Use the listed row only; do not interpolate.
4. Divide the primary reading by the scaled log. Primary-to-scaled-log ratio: 1.28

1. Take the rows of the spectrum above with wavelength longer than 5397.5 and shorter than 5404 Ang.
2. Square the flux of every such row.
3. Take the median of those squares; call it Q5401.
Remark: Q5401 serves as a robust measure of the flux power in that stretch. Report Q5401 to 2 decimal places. 1.54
